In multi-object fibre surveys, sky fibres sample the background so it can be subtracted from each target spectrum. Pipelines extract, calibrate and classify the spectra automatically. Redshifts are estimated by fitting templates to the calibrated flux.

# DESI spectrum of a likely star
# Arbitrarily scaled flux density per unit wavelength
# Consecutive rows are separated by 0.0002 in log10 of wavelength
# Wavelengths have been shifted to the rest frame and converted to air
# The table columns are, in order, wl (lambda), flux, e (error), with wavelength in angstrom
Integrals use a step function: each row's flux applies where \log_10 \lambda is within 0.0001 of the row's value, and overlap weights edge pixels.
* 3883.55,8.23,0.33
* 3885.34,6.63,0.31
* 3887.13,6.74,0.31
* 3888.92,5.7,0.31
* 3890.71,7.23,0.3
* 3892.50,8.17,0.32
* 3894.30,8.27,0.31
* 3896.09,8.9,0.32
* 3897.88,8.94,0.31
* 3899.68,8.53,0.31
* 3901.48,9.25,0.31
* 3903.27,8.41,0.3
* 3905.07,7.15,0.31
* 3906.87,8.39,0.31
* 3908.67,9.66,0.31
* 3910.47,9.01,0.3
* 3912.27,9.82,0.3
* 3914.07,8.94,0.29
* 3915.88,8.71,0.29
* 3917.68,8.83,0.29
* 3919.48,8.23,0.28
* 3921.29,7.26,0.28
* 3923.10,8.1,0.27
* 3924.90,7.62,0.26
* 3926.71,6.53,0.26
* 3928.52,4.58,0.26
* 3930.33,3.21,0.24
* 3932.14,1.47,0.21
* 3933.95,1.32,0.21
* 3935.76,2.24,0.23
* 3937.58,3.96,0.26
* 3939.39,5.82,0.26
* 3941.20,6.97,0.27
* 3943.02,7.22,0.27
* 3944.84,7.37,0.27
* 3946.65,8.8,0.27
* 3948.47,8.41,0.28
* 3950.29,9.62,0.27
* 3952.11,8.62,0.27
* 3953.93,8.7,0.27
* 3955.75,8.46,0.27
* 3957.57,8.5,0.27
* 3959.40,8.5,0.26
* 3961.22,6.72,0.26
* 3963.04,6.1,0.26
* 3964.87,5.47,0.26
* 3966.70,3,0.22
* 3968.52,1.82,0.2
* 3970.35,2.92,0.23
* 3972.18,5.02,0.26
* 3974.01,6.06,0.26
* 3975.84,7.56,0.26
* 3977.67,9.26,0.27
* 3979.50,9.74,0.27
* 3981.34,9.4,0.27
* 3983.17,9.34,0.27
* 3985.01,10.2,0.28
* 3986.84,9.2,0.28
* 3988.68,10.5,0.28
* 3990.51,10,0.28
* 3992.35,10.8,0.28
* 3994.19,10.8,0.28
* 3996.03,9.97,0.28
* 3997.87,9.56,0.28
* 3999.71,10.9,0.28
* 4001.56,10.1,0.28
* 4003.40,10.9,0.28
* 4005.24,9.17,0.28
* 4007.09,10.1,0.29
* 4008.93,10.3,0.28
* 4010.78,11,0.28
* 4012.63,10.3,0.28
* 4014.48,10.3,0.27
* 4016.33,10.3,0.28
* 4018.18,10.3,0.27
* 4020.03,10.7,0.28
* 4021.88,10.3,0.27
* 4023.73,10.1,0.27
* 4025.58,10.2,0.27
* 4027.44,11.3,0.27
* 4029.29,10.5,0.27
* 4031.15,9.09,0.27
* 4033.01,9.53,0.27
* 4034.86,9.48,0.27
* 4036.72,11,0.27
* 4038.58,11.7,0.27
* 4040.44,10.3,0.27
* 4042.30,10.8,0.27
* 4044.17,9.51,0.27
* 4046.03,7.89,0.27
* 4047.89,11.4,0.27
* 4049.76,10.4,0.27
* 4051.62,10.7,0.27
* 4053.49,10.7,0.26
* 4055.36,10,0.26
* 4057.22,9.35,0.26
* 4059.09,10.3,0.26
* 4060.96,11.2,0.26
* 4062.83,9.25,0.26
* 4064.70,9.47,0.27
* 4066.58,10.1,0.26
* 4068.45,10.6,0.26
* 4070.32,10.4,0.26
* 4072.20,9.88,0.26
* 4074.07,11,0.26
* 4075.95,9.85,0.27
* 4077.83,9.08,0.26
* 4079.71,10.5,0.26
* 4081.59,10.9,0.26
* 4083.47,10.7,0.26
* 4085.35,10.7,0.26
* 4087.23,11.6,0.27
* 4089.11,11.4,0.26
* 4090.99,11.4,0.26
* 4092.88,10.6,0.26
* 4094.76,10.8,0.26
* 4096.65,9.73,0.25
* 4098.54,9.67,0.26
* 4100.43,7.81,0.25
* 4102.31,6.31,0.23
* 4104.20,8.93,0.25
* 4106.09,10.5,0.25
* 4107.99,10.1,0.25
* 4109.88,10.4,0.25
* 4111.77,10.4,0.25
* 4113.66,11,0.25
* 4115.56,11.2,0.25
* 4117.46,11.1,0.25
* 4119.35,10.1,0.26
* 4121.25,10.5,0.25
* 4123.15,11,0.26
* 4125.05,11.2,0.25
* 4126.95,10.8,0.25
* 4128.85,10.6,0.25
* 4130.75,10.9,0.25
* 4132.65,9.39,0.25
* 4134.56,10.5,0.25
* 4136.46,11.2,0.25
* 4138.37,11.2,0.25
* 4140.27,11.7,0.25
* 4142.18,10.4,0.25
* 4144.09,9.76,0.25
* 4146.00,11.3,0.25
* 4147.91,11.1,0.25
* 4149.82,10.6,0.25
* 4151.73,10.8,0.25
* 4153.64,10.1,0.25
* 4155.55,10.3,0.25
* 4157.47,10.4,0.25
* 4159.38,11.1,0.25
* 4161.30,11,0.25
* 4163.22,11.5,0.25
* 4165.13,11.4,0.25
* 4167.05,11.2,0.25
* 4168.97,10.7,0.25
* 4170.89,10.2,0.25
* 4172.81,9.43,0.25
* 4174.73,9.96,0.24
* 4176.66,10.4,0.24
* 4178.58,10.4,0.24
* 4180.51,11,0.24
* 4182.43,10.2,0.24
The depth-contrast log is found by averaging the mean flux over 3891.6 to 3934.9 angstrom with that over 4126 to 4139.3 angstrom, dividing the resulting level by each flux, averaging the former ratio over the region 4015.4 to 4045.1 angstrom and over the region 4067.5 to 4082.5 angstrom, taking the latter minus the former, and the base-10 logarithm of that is -2.5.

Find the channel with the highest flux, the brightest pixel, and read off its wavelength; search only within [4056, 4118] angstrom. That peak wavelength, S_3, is 4087.23 angstrom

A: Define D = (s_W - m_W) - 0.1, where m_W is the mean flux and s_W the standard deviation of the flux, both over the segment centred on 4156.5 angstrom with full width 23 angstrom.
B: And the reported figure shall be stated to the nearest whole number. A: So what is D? -11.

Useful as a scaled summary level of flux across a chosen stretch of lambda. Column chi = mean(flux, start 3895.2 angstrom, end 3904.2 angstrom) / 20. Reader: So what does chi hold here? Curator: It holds 0.44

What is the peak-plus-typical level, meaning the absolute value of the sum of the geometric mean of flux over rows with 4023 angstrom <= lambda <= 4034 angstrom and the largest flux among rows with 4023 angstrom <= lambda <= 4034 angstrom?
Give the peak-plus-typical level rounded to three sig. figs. 21.4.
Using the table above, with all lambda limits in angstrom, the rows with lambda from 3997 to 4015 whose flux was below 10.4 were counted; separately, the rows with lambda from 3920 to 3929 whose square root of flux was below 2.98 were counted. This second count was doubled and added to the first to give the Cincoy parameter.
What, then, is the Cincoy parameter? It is 17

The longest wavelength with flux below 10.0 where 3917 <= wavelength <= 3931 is 3930.33 angstrom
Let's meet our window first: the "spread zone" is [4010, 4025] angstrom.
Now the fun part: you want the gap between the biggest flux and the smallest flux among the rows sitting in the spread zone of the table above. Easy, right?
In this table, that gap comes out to 1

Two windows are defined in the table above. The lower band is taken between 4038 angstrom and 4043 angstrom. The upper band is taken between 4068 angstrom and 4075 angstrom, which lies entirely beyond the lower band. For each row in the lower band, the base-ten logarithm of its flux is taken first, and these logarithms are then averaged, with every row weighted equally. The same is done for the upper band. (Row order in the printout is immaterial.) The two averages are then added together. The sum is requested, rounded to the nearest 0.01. 2.06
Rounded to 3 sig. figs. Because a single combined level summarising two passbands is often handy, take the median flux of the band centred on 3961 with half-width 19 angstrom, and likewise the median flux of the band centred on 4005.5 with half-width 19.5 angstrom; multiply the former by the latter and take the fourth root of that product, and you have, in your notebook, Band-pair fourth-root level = 2.97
